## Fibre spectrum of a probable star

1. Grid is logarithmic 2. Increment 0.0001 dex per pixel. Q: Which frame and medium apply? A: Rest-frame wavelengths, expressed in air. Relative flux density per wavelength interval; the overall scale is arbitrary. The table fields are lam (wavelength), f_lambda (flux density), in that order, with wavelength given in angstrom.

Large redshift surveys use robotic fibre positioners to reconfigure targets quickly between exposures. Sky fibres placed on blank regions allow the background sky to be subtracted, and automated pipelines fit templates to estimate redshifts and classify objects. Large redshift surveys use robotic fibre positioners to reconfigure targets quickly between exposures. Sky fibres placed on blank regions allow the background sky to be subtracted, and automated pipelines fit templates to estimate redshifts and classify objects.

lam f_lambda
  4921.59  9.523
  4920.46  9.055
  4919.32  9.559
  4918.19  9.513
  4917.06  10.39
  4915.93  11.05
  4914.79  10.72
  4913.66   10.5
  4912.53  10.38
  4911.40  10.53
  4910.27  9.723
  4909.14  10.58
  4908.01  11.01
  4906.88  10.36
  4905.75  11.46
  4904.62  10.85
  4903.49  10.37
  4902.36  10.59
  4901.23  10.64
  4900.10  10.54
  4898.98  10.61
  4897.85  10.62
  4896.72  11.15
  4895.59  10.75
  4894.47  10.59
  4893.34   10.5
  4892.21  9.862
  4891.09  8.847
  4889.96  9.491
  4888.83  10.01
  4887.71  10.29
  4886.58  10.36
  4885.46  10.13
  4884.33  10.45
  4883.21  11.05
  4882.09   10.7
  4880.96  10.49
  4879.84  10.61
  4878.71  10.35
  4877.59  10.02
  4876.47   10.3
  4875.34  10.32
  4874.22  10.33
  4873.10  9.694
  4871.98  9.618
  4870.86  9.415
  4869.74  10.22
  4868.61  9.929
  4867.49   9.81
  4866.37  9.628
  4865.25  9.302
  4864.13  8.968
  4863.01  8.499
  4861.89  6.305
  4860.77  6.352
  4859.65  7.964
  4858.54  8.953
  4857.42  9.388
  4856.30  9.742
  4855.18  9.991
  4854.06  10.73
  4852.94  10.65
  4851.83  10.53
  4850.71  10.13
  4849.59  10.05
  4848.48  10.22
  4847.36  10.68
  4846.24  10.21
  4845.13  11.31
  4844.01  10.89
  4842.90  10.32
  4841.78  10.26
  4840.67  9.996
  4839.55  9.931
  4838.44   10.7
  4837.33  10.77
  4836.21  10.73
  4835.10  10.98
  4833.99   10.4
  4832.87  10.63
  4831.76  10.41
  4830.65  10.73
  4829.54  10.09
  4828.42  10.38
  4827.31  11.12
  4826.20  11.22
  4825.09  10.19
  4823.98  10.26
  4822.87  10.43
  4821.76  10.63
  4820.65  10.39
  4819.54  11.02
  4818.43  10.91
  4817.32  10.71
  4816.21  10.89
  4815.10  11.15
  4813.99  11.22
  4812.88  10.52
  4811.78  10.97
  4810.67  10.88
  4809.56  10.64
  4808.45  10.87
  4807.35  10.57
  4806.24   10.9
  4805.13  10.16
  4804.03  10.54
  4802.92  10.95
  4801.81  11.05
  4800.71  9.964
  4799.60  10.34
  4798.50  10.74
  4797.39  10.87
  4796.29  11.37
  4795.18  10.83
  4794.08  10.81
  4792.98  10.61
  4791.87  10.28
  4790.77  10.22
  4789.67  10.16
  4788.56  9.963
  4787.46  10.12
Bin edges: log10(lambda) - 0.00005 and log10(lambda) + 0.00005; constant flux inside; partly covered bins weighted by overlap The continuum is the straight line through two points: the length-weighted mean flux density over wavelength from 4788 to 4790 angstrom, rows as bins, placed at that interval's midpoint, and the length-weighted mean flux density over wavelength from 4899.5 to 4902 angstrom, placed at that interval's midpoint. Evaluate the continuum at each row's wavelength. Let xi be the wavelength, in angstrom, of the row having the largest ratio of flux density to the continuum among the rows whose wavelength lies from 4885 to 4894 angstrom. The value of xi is 4893.34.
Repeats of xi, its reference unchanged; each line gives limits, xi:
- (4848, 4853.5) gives 4852.94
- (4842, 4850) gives 4845.13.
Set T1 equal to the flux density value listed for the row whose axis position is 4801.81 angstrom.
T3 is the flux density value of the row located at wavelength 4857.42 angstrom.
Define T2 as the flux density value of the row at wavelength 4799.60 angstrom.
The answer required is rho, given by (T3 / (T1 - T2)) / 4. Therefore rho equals 3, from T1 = 11.05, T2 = 10.34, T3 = 9.388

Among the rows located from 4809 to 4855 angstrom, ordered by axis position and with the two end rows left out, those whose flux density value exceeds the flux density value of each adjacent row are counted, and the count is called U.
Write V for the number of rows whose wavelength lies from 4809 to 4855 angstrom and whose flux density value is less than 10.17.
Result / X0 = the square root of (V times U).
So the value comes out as 7.4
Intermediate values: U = 11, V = 5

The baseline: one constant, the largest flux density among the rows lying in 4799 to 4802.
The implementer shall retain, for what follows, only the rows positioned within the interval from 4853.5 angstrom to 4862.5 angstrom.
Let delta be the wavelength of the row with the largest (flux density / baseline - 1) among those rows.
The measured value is 4854.06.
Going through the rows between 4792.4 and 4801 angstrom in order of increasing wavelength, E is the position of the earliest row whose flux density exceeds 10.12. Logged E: 4792.98 angstrom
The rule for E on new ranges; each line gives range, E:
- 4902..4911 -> 4902.36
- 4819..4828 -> 4819.54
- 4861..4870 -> 4869.74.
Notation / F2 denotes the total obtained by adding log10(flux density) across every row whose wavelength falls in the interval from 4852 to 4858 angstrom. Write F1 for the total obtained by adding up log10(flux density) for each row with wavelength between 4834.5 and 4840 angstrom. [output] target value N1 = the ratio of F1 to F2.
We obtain 1.02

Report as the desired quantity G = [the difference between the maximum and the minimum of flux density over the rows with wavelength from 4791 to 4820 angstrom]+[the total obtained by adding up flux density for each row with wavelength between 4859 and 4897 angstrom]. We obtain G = 334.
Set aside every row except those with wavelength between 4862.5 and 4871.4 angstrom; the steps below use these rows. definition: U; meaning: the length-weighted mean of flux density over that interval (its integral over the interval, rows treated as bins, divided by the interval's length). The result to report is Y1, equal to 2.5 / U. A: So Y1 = 0.264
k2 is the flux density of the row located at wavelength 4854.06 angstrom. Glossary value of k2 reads 10.73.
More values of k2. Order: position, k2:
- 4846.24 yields 10.21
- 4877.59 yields 10.02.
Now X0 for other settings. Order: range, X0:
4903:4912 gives 1.4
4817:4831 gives 1.7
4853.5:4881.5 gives 7.1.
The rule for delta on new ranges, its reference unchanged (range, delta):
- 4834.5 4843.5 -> 4835.10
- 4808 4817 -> 4813.99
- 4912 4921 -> 4915.93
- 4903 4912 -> 4905.75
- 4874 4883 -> 4882.09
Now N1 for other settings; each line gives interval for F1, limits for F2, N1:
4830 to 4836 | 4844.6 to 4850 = 1.01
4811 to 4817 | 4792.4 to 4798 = 1.00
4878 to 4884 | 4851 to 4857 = 1.01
